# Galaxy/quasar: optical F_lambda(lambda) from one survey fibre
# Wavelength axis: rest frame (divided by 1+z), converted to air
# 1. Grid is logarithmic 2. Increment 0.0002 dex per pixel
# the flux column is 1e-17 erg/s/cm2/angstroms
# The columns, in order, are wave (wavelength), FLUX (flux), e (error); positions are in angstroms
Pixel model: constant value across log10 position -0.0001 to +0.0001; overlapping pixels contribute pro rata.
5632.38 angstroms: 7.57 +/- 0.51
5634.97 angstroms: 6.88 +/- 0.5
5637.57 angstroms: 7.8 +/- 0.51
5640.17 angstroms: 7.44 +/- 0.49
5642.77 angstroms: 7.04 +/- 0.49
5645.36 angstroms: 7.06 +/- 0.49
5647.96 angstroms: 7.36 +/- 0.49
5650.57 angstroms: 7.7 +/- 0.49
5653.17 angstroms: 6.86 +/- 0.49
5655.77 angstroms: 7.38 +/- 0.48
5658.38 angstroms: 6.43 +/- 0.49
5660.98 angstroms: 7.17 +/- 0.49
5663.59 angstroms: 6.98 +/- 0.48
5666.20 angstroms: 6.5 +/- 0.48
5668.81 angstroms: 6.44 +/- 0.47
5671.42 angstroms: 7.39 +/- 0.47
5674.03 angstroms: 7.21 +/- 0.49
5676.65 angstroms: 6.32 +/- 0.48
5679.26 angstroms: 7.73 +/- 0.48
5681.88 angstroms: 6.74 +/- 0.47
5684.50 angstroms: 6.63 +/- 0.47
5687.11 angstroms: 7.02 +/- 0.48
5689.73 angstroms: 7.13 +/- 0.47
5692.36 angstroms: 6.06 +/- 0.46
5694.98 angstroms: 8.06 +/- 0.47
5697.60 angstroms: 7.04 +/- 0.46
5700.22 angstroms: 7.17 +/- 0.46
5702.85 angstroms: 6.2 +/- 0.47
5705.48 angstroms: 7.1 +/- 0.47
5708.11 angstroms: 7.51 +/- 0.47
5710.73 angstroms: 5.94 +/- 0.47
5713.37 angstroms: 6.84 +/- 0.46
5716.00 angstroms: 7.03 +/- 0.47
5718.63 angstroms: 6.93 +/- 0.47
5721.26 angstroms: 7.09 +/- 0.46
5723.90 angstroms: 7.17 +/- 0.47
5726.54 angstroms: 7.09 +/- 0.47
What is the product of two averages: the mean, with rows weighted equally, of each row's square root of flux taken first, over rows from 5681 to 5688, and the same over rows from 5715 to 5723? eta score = 6.91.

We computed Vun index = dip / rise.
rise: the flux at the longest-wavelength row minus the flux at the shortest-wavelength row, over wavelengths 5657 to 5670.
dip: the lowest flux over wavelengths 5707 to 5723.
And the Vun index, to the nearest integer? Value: 594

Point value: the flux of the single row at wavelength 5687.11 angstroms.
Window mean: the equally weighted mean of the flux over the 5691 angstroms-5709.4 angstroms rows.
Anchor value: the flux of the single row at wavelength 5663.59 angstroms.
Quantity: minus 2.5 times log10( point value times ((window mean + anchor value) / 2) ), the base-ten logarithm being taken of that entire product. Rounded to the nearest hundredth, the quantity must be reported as -4.23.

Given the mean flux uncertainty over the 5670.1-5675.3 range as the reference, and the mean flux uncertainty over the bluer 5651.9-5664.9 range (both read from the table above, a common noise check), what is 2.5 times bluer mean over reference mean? 2.53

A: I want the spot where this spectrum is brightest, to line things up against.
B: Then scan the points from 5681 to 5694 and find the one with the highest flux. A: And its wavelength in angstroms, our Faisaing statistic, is 5689.73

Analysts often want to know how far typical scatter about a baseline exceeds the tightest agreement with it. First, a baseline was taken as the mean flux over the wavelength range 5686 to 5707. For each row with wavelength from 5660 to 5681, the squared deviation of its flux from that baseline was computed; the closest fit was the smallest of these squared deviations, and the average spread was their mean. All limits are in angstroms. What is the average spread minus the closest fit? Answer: 0.22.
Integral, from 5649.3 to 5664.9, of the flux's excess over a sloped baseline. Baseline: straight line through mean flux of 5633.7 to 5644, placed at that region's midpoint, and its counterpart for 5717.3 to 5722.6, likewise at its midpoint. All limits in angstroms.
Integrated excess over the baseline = -2.2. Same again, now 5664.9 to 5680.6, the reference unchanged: -3.8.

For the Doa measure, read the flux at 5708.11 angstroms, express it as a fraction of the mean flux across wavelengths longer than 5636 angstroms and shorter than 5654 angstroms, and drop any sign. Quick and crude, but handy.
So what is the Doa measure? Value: 1.03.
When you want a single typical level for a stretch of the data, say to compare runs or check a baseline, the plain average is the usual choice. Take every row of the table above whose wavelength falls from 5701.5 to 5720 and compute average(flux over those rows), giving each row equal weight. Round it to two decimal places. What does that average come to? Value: 6.79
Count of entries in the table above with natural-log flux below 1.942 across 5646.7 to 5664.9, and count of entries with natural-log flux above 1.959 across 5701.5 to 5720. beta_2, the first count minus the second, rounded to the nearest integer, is 0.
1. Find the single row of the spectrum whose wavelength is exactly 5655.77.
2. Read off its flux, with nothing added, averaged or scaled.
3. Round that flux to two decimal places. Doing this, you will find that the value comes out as 7.38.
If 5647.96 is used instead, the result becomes 7.36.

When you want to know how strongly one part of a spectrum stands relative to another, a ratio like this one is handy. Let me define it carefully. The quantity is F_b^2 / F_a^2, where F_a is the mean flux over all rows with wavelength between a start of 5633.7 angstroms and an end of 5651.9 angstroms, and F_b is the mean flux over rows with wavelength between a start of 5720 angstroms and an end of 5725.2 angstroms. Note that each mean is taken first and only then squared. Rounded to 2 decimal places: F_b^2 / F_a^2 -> 0.95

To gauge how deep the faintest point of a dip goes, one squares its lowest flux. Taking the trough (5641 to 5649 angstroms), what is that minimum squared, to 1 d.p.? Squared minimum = 49.6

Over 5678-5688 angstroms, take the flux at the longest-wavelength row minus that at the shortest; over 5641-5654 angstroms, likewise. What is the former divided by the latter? 3.9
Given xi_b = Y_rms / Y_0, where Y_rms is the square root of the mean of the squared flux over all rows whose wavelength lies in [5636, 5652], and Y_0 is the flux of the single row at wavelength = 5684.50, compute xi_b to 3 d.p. 1.117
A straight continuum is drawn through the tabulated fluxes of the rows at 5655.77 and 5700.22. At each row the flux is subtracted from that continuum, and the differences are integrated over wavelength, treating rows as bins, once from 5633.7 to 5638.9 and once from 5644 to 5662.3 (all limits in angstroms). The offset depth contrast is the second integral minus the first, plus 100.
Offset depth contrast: 104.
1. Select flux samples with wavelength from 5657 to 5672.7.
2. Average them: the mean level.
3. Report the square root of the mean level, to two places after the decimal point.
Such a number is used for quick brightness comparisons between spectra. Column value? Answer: 2.61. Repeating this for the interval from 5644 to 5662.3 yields 2.67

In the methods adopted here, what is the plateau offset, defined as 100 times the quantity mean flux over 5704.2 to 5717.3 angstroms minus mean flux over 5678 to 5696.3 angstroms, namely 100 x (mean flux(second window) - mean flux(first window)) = -17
